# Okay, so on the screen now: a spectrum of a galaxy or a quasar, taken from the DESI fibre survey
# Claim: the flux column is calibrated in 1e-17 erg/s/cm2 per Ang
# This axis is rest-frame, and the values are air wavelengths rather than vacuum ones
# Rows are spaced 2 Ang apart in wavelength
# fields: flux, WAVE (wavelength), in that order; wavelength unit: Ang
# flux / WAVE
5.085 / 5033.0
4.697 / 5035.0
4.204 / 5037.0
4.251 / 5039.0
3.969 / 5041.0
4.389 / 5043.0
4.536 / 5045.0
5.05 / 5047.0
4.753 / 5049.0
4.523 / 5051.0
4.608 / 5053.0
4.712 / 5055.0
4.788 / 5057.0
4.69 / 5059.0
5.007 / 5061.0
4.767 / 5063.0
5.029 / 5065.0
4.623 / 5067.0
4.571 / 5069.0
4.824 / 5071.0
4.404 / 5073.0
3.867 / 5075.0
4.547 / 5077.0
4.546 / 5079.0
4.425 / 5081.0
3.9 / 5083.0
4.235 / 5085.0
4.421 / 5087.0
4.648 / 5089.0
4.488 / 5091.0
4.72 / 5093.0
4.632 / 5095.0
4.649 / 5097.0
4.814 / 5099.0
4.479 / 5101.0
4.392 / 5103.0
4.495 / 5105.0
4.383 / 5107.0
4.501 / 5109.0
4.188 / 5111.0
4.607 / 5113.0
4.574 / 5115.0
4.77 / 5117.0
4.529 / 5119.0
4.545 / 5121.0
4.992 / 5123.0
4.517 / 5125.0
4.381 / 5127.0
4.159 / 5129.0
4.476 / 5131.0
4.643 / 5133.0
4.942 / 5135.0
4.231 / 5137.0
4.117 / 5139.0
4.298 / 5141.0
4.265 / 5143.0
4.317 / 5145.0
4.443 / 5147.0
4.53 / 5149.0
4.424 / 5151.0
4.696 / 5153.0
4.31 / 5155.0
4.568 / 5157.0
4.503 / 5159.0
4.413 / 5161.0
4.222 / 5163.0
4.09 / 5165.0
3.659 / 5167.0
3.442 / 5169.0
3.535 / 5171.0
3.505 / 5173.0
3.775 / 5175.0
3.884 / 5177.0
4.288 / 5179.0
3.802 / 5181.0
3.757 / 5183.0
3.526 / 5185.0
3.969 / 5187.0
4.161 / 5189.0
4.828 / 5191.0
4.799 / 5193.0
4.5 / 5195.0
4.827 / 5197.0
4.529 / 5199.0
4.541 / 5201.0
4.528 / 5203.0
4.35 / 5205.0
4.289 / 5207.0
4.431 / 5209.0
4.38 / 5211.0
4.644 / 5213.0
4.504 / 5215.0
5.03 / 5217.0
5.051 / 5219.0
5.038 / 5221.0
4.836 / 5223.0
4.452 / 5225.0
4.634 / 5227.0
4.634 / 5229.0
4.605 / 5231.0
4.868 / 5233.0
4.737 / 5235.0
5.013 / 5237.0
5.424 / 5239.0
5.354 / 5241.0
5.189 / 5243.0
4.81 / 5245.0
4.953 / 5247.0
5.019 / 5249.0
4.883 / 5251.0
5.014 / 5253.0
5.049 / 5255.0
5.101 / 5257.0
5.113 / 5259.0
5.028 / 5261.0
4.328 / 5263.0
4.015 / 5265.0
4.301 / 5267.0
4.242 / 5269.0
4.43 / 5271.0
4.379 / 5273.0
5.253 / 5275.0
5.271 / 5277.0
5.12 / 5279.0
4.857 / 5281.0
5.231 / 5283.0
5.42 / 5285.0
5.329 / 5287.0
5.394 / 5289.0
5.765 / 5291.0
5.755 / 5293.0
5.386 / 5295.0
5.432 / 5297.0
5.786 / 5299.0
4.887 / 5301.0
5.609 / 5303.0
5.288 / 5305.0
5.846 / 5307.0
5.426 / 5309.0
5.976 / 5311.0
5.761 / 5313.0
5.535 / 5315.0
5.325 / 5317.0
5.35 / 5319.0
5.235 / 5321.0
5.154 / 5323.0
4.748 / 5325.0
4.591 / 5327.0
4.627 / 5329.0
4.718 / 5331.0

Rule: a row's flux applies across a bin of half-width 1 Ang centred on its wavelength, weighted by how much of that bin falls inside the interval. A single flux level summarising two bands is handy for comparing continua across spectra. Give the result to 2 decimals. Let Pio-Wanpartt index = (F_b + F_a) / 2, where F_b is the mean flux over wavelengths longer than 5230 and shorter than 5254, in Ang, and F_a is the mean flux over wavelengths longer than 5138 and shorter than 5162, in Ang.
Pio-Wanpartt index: 4.70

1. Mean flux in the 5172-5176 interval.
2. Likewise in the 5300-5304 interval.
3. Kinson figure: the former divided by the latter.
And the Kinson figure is 0.69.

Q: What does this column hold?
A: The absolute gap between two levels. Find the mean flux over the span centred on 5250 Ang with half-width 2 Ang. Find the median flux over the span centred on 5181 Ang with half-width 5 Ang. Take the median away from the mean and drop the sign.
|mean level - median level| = 1.15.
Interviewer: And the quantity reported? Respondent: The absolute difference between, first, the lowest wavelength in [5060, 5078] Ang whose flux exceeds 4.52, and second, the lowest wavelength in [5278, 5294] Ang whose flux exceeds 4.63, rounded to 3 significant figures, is 218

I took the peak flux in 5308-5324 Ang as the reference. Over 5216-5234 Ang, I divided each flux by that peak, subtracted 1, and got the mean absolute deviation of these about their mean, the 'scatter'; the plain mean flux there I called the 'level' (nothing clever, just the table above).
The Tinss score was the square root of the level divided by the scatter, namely 12.3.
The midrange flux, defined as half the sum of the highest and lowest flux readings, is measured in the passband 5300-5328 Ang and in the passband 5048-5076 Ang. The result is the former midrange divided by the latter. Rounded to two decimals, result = 1.19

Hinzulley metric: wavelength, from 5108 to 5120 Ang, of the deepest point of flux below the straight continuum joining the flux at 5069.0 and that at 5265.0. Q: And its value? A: 5111.0 Ang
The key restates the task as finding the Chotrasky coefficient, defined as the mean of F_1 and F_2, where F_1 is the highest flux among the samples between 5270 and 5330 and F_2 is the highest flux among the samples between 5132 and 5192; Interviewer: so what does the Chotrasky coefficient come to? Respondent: 5.46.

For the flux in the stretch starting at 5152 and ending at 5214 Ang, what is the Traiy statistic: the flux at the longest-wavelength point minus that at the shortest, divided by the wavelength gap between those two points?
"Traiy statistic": 0.00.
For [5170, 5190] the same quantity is 0.03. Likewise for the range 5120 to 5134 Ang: 0.01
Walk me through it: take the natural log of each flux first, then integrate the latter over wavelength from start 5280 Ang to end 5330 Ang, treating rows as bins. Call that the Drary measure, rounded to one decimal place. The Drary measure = 83.7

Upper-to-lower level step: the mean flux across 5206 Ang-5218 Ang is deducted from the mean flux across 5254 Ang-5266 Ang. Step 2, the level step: 0.23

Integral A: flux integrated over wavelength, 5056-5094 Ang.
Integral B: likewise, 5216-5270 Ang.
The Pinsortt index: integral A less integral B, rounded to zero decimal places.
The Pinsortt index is -88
